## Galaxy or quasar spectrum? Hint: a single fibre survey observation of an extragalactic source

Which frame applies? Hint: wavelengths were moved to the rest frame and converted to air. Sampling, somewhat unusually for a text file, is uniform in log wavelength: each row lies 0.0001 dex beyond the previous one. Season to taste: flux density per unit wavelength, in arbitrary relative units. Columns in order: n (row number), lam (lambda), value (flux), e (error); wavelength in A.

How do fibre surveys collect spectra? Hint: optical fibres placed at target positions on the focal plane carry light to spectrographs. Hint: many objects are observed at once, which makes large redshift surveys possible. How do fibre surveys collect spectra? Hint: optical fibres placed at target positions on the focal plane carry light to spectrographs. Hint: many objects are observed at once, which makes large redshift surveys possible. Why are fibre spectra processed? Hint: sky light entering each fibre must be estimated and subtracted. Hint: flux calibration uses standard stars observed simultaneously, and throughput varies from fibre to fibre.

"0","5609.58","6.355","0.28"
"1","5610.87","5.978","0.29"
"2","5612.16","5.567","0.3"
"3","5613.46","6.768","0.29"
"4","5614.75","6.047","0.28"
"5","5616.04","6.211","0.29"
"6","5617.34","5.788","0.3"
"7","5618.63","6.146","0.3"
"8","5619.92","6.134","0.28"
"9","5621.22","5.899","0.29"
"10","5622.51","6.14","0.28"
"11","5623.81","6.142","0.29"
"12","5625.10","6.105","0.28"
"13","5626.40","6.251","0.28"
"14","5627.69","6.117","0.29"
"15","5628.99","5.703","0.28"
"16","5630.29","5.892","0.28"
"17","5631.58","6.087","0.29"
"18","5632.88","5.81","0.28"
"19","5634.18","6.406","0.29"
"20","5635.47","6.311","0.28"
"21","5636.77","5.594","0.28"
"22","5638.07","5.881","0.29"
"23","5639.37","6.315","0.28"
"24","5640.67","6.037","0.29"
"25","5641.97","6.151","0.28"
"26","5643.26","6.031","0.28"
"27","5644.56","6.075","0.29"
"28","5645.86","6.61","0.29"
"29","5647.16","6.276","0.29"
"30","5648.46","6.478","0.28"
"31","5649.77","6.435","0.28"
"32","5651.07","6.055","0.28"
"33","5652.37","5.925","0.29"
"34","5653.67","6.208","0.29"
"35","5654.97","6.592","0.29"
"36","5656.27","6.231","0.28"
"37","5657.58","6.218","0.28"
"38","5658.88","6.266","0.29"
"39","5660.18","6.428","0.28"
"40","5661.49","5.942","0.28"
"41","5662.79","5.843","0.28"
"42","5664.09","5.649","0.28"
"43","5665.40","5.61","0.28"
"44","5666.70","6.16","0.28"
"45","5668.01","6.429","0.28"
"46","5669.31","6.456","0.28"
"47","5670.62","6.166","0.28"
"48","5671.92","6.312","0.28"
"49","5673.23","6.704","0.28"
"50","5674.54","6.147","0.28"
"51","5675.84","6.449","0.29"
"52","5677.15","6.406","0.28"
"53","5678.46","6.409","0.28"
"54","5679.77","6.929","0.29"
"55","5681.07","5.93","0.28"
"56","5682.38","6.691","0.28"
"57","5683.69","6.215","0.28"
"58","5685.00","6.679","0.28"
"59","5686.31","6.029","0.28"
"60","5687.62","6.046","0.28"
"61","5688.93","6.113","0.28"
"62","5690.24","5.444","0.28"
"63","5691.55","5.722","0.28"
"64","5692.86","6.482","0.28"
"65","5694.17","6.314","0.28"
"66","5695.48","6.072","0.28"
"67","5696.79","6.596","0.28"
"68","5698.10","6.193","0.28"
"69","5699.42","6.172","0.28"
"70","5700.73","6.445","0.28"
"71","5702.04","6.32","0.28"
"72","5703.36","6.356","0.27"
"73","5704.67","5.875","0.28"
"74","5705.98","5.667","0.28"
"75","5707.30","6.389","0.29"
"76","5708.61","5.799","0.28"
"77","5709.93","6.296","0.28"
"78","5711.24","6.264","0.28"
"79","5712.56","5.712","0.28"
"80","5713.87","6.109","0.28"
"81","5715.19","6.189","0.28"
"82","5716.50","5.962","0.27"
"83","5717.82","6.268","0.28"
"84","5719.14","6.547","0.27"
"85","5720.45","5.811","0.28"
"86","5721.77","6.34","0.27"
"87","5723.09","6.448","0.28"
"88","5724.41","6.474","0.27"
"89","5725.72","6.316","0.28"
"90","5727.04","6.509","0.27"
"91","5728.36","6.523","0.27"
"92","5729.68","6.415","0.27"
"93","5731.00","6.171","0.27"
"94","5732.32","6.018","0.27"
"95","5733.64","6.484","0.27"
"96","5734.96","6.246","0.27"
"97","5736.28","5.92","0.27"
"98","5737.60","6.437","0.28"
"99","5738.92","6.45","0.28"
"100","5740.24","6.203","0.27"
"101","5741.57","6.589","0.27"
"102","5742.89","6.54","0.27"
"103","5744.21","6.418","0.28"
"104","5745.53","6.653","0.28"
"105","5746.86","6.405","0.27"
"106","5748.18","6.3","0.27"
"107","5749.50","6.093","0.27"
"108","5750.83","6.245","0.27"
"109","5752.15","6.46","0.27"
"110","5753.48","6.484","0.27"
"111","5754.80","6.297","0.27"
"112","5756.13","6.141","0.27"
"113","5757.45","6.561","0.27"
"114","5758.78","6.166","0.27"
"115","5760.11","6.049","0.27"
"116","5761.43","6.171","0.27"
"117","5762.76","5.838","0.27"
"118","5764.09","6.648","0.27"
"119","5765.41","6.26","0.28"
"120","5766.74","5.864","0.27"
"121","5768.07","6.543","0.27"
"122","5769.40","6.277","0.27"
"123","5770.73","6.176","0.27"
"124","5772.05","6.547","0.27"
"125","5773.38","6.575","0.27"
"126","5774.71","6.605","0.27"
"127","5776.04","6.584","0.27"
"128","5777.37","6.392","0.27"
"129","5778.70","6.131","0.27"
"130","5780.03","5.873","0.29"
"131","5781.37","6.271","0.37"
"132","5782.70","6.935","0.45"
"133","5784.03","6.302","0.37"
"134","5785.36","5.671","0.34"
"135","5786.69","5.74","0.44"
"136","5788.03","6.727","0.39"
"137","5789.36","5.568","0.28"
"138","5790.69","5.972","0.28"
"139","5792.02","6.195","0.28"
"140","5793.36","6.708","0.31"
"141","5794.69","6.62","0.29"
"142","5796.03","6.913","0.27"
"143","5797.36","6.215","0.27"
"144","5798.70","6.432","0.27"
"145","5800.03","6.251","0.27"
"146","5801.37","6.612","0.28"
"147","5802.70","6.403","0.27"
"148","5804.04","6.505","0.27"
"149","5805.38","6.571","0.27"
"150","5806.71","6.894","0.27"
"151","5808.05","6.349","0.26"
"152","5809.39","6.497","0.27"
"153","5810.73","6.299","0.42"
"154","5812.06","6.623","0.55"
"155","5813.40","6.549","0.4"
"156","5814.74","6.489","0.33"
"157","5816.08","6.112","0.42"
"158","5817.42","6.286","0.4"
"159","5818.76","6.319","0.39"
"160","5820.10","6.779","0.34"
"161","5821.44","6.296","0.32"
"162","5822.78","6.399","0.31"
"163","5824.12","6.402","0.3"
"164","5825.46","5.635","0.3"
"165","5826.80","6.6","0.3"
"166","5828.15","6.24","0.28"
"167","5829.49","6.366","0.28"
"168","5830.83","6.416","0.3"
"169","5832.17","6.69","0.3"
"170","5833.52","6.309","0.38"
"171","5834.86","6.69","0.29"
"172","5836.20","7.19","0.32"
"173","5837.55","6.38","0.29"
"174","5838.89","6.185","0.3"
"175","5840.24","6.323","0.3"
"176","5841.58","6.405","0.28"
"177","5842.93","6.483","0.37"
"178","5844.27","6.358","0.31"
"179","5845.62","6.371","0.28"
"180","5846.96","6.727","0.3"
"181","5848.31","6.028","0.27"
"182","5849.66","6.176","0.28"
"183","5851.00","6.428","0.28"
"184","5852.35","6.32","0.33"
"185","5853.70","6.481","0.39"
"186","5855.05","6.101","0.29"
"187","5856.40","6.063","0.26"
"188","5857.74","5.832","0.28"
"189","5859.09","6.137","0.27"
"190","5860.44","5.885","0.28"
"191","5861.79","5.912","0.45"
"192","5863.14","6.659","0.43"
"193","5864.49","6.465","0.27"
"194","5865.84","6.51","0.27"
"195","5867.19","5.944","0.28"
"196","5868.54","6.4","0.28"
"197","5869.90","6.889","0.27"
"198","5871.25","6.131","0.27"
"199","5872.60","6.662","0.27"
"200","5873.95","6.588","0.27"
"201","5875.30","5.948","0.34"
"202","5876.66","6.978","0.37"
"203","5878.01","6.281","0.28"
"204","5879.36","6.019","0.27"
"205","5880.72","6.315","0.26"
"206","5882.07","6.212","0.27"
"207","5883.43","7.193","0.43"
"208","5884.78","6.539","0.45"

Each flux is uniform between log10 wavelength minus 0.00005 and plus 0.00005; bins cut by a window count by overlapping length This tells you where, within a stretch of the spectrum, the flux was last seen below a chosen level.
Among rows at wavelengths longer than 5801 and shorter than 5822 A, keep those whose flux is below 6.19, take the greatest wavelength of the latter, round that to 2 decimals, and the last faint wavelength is 5816.08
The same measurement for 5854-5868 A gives 5867.19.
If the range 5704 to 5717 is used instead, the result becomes 5716.50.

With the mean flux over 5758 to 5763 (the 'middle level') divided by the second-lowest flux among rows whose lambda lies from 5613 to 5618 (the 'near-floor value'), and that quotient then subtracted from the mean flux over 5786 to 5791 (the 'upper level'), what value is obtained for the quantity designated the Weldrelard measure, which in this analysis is 5.00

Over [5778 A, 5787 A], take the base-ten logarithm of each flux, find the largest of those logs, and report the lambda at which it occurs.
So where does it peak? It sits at 5782.70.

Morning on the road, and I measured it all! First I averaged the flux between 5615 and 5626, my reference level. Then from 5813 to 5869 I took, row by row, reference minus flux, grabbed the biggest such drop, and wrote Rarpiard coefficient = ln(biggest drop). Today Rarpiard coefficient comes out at -0.83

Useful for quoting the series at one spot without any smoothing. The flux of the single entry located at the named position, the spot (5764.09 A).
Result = 6.648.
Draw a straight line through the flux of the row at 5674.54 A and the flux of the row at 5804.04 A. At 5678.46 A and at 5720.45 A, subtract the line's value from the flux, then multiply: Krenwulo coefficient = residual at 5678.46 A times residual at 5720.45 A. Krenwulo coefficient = -0.12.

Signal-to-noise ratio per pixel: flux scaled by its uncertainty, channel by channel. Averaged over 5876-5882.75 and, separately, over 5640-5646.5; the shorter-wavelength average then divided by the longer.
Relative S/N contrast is 0.97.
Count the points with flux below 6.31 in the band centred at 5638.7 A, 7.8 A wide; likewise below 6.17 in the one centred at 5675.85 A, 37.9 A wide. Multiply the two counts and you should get 52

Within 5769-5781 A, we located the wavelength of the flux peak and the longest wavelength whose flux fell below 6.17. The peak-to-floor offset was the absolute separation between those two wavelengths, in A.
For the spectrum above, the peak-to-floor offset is 5.3 A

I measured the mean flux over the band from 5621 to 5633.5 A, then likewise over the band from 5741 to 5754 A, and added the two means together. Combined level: 12.4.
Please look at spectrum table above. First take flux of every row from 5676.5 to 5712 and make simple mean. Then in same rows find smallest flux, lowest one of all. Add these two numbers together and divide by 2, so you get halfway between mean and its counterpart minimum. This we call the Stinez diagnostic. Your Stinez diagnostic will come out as 5.83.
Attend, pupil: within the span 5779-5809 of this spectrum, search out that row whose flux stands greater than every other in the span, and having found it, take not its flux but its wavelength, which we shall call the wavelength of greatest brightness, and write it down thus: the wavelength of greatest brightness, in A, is 5782.70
